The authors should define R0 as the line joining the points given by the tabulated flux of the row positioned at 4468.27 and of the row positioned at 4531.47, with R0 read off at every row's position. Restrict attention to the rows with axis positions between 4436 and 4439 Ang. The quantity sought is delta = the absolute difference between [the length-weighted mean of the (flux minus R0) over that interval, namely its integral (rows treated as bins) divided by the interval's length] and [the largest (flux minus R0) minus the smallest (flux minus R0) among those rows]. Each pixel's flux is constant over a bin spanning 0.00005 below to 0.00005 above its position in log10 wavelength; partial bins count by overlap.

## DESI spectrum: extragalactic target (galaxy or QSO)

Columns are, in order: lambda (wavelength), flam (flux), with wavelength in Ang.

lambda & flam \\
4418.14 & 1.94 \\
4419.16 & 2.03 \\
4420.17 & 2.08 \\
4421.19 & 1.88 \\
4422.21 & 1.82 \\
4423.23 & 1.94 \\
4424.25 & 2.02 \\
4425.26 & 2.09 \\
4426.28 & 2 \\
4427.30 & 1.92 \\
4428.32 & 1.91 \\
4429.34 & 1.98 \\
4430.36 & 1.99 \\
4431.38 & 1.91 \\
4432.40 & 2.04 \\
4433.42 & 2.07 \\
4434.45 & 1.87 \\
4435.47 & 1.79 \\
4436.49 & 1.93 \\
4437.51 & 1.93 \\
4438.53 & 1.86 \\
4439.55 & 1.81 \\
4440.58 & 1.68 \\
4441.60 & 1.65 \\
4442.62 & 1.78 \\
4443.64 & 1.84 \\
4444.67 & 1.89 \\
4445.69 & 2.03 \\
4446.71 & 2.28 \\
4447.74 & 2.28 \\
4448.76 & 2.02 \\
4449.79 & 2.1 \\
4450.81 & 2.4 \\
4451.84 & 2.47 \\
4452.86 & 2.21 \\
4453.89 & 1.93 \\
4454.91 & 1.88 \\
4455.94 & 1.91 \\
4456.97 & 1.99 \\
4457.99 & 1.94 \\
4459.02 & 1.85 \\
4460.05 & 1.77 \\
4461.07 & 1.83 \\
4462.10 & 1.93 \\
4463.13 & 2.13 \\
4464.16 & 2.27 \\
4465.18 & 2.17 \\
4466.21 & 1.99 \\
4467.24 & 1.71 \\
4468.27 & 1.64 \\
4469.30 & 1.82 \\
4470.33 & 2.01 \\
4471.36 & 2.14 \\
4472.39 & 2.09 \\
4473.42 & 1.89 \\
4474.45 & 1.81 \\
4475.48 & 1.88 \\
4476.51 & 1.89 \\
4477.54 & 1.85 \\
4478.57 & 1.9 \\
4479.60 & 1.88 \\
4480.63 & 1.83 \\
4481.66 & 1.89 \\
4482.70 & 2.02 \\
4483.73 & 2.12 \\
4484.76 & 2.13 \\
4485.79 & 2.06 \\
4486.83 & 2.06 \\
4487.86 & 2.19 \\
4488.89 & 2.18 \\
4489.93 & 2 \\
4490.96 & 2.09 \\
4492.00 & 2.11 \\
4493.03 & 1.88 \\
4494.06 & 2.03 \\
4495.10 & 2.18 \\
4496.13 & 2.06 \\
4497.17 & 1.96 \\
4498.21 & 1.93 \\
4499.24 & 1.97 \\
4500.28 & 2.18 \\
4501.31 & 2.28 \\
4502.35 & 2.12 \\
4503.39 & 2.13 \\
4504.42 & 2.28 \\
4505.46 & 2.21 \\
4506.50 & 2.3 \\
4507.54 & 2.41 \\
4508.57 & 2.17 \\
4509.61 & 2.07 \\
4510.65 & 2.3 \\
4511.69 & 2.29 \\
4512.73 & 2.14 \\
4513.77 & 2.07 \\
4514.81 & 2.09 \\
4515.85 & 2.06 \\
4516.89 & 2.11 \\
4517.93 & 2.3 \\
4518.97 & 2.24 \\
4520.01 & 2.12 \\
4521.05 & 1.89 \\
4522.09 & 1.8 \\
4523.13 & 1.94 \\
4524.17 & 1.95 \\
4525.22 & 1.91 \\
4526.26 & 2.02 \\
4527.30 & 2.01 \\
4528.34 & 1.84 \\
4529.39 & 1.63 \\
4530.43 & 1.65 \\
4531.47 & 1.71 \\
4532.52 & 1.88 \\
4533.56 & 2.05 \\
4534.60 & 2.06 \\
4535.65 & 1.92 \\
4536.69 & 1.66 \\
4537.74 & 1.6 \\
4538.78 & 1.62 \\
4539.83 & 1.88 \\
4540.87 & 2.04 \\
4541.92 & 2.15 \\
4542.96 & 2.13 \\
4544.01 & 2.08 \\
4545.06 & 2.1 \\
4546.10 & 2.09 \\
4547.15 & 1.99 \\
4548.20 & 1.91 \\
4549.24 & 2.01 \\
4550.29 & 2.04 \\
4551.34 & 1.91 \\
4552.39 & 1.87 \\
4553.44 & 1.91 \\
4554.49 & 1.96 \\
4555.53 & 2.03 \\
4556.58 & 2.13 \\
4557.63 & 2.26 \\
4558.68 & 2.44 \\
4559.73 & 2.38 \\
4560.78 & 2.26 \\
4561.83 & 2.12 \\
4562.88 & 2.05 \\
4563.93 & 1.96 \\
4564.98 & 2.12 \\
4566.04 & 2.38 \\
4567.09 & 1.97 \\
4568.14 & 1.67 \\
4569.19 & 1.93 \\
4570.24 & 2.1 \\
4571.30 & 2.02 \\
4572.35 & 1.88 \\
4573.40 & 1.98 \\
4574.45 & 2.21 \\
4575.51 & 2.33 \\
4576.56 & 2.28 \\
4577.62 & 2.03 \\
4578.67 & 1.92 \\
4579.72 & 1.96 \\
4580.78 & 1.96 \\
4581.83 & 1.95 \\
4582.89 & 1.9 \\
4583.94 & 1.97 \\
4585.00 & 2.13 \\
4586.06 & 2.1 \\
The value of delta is 0.23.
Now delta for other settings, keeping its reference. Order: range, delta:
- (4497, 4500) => 0.26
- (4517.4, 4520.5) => 0.34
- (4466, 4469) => 0.23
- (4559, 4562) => 0.28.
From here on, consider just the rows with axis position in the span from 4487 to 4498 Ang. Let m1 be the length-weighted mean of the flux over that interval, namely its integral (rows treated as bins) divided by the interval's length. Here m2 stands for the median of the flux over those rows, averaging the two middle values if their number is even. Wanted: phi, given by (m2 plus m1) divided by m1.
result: 2.01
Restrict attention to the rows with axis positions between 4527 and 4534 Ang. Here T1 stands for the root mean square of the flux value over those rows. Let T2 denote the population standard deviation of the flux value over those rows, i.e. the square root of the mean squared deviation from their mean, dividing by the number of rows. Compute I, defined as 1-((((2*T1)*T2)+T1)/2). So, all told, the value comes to -0.20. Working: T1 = 1.83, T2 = 0.16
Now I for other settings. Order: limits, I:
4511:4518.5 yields -0.28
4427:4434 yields -0.11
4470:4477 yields -0.20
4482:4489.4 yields -0.18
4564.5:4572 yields -0.42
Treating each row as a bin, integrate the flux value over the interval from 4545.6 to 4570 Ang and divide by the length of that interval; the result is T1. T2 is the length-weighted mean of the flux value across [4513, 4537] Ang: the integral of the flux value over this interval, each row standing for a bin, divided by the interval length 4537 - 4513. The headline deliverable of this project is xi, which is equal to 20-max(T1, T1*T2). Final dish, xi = 16.0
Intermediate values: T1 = 2.06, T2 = 1.96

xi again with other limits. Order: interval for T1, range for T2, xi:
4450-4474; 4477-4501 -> 16.0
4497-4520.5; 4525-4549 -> 15.9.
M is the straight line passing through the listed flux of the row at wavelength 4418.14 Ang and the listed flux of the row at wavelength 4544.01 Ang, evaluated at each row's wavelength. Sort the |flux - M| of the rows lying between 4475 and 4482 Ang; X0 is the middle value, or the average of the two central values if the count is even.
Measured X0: 0.12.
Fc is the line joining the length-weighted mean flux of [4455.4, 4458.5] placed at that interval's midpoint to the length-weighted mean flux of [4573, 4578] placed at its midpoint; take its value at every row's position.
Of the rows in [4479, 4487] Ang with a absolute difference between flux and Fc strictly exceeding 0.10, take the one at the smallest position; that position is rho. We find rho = 4479.60 Ang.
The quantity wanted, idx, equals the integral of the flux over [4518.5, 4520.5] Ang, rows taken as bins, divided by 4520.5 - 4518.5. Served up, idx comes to 2.18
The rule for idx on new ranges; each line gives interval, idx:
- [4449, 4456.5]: 2.12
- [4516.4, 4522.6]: 2.08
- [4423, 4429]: 1.98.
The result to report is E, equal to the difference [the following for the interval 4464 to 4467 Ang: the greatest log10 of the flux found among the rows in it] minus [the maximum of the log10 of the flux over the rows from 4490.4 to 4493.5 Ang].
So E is 0.03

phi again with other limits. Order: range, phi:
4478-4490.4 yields 2.01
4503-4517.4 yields 1.98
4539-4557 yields 2.01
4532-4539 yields 2.02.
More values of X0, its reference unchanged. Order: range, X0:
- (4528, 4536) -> 0.20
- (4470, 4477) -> 0.11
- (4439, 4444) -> 0.19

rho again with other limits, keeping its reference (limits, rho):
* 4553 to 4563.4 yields 4553.44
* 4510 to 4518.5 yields 4510.65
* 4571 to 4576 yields 4571.30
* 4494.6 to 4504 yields 4495.10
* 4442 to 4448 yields 4442.62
